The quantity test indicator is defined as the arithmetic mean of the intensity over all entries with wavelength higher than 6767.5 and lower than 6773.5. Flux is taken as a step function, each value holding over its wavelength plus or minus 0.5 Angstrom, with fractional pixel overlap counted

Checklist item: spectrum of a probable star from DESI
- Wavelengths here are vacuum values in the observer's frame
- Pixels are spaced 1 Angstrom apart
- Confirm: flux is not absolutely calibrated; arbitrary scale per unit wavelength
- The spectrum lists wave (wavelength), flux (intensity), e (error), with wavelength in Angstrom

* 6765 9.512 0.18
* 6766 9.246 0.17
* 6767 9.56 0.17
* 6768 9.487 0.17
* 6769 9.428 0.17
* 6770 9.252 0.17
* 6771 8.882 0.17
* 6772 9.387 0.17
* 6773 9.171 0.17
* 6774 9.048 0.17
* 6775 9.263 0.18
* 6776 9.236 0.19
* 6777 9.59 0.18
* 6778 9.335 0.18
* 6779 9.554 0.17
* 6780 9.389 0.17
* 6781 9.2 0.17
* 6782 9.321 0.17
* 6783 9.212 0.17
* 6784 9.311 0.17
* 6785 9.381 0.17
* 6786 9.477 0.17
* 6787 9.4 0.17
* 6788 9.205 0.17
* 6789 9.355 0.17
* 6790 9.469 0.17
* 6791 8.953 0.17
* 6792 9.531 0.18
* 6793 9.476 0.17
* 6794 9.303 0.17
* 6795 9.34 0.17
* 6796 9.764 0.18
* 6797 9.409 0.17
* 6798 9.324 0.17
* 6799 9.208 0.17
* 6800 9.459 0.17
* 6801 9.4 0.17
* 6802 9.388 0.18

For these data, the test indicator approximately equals 9.27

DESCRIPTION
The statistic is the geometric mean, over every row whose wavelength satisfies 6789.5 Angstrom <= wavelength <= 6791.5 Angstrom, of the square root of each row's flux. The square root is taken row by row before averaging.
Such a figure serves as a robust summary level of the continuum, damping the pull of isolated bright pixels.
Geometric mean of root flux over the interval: 3.034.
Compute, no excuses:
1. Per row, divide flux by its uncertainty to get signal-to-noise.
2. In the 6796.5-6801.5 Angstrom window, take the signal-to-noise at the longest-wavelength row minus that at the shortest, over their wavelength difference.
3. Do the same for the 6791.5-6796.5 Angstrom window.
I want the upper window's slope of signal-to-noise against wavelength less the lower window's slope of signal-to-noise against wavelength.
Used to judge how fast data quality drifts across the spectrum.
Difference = -0.34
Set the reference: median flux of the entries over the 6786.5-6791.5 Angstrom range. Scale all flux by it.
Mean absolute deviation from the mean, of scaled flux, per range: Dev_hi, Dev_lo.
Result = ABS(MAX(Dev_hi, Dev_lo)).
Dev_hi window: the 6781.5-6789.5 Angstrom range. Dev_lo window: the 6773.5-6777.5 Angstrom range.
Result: 0.0163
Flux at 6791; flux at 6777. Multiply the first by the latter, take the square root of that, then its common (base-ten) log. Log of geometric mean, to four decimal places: 0.9669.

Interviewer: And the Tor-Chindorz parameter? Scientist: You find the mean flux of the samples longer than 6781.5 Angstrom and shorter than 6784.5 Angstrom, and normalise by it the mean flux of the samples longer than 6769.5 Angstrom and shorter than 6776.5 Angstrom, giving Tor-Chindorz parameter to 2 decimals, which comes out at 0.99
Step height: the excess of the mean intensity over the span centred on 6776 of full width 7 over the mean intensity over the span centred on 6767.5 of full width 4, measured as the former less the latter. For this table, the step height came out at -0.12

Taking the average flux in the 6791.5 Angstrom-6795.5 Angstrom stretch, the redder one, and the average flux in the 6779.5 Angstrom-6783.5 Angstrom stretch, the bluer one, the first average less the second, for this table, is 0.13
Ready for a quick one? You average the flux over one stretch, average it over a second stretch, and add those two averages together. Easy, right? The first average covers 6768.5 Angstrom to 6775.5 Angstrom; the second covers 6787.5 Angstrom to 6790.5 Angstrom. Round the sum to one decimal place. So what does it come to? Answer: 18.5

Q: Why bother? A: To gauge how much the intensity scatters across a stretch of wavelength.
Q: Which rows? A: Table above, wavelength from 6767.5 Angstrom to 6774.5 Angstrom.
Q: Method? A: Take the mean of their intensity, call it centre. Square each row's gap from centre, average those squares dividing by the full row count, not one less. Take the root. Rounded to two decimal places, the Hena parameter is 0.20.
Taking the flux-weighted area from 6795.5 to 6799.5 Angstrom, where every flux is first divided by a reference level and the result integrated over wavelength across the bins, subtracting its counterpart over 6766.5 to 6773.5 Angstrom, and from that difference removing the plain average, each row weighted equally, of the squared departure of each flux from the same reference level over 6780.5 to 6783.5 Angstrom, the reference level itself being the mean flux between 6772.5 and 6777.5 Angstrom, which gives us -3.0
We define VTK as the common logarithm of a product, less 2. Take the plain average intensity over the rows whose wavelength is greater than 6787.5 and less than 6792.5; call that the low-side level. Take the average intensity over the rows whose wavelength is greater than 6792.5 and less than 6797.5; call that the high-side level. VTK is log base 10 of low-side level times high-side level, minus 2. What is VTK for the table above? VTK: -0.0556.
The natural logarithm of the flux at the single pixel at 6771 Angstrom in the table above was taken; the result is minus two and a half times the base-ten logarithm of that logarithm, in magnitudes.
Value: -0.848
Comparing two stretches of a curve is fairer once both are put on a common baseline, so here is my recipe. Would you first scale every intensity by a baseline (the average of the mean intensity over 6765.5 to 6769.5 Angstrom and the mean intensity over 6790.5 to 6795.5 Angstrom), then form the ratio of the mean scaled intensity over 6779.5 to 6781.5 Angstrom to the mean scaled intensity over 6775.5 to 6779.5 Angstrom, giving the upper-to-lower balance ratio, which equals 0.986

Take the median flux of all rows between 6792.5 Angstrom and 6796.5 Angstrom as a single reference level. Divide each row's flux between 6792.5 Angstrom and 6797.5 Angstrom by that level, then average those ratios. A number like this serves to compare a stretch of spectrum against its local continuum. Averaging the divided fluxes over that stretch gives 1.01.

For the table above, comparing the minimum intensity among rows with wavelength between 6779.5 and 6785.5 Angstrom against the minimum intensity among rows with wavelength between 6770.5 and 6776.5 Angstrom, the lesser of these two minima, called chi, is 8.88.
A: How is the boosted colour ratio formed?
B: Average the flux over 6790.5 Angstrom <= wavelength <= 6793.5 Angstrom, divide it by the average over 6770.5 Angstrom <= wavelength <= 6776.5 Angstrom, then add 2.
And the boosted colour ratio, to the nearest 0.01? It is 3.02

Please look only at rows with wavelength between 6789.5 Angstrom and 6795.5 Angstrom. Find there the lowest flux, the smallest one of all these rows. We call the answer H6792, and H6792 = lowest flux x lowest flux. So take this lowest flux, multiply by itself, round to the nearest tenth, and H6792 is 80.2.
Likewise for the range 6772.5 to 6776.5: 81.9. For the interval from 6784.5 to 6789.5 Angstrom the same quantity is 84.7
